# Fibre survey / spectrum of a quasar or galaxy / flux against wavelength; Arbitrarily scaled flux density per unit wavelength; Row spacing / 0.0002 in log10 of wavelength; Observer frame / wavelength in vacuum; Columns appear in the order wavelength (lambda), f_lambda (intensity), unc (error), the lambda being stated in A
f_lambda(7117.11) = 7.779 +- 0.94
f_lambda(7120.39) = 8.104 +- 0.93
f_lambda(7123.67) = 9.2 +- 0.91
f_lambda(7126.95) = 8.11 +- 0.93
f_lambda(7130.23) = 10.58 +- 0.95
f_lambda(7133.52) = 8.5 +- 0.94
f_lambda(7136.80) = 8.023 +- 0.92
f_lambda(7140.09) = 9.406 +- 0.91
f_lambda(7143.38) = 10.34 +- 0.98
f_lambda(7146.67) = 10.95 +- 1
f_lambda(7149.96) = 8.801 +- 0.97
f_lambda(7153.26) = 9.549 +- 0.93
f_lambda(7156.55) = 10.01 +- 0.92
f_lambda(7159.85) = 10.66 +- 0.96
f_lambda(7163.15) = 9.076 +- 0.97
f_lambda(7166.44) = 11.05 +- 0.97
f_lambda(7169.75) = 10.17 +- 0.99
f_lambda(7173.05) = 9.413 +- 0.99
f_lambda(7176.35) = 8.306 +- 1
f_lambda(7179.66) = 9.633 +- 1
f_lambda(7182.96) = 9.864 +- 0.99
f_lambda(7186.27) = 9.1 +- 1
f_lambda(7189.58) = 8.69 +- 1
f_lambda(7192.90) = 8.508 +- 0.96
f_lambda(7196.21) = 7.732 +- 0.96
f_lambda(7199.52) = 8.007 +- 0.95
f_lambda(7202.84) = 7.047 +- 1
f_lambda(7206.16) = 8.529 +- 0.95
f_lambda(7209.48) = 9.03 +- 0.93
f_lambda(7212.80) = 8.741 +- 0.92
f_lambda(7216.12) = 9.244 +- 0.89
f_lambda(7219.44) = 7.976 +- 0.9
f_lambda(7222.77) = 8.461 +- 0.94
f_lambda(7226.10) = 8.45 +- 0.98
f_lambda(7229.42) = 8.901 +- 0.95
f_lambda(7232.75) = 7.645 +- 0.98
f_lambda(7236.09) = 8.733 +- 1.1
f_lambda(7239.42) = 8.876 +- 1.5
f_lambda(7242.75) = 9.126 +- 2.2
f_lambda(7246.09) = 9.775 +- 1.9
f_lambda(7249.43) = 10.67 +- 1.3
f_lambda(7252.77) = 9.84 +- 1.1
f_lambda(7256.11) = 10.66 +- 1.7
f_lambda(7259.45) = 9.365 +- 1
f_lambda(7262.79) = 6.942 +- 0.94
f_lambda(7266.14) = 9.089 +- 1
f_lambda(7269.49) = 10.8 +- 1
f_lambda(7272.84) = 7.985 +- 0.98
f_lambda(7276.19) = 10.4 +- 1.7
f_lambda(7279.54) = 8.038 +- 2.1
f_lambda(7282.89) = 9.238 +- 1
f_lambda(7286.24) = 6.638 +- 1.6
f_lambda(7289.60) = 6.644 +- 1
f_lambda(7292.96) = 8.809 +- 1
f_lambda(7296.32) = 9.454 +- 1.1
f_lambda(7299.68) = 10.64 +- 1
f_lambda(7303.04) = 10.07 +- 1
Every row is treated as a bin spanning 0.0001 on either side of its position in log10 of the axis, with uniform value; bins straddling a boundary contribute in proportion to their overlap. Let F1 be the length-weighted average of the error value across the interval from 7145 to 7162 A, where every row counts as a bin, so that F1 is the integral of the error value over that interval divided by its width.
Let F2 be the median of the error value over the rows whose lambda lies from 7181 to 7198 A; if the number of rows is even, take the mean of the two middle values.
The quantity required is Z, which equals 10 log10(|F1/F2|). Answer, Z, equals -0.2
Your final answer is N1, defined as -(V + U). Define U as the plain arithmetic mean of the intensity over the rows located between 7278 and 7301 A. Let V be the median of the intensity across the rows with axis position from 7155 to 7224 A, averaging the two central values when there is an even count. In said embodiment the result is -17.5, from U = 8.5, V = 9.0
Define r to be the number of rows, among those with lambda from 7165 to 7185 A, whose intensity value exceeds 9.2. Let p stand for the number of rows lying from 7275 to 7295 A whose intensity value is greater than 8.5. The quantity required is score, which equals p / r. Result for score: 0.6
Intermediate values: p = 3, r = 5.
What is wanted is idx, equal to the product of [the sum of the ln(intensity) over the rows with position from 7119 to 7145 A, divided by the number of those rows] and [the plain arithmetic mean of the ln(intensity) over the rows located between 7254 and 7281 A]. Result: 4.8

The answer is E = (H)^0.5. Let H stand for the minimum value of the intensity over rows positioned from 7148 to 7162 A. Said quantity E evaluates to 2.97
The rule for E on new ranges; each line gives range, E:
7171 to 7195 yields 2.88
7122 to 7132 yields 2.85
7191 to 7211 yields 2.65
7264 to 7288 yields 2.58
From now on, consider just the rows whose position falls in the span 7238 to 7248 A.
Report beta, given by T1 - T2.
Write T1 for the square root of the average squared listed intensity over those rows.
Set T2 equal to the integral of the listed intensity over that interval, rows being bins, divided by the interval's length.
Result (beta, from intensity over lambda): -0.034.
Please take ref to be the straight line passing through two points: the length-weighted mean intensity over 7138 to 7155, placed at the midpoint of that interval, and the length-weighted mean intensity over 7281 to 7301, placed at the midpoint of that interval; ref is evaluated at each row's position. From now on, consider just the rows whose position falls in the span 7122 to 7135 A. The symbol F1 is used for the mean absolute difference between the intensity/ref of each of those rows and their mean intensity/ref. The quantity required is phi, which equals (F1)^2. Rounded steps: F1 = 0.08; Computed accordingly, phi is 0.006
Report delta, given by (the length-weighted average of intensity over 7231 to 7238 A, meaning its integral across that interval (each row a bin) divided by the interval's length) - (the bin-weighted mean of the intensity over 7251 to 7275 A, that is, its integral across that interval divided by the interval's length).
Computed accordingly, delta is -1.1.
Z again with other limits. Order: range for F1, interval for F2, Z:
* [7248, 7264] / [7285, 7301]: 0.8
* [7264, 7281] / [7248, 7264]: 0.8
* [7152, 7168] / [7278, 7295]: -0.2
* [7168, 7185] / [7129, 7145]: 0.2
